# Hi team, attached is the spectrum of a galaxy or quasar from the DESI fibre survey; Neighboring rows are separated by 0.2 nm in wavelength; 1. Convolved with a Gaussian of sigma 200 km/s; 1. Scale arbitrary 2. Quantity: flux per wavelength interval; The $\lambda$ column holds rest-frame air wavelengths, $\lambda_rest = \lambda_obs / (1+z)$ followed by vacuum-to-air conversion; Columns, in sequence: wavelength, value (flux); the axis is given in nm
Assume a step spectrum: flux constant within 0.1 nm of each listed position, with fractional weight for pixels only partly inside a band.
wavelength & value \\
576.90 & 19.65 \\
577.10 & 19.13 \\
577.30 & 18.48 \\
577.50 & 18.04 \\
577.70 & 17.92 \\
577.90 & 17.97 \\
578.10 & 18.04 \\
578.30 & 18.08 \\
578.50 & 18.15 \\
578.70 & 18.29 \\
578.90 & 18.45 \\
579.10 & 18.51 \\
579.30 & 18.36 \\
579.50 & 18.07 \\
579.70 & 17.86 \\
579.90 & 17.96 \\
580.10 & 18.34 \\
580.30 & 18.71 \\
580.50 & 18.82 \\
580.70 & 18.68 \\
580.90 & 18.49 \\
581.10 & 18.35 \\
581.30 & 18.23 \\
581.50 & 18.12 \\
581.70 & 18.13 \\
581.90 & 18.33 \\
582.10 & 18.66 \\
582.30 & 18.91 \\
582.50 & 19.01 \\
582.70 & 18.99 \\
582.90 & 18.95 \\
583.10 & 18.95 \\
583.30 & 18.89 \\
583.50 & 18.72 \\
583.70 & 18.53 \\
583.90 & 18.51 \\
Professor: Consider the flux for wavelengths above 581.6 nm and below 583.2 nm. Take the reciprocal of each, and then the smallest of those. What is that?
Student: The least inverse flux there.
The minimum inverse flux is 0.0526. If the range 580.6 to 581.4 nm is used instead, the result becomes 0.0535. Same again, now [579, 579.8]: 0.0540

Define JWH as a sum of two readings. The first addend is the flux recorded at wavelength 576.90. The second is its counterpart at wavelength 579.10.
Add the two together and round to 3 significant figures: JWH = 38.2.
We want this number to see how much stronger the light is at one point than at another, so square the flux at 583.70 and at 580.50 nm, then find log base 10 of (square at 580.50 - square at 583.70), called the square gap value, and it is 1.0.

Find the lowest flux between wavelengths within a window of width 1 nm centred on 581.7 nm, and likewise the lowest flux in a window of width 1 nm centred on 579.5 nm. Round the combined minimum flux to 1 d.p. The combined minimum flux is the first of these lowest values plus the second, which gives 36.0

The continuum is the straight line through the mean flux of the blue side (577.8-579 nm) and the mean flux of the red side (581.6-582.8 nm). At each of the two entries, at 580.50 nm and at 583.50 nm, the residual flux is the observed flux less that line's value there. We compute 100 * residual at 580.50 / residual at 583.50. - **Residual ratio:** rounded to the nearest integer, -299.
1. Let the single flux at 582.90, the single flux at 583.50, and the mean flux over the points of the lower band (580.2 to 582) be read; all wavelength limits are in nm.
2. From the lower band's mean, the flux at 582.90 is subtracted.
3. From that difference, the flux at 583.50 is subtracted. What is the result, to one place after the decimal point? -19.2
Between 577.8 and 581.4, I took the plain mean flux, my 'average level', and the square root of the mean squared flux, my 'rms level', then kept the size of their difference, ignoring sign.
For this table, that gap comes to 0.0020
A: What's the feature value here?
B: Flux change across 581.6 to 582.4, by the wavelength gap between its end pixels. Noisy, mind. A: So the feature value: 1.3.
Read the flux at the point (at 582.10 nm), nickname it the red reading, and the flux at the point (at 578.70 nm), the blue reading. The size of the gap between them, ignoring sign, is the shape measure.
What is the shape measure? 0.37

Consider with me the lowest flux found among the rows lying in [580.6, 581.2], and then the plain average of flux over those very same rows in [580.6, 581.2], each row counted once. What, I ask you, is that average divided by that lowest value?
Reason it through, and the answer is 1.01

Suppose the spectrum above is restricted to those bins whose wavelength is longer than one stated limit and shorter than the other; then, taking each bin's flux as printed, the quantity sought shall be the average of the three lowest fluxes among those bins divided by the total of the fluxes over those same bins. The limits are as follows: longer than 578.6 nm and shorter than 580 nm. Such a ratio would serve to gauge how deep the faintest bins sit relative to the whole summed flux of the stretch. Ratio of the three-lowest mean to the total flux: 0.141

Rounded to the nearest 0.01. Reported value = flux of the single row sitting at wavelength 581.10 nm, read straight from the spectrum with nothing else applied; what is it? 18.35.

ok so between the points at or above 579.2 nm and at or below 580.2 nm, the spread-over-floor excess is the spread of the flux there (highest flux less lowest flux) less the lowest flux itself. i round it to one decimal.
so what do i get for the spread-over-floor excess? -17.4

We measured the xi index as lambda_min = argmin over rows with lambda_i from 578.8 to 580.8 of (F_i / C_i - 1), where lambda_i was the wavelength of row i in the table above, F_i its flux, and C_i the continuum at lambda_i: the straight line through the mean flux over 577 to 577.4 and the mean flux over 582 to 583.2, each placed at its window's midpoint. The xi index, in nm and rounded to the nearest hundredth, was 579.70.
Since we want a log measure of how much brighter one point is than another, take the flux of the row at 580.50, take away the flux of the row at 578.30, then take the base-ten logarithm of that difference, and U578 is -0.13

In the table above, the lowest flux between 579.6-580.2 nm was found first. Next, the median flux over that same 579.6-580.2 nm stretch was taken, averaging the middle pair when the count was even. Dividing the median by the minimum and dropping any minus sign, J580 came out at 1.01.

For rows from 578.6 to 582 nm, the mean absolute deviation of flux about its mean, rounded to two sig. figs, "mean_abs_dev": 0.20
